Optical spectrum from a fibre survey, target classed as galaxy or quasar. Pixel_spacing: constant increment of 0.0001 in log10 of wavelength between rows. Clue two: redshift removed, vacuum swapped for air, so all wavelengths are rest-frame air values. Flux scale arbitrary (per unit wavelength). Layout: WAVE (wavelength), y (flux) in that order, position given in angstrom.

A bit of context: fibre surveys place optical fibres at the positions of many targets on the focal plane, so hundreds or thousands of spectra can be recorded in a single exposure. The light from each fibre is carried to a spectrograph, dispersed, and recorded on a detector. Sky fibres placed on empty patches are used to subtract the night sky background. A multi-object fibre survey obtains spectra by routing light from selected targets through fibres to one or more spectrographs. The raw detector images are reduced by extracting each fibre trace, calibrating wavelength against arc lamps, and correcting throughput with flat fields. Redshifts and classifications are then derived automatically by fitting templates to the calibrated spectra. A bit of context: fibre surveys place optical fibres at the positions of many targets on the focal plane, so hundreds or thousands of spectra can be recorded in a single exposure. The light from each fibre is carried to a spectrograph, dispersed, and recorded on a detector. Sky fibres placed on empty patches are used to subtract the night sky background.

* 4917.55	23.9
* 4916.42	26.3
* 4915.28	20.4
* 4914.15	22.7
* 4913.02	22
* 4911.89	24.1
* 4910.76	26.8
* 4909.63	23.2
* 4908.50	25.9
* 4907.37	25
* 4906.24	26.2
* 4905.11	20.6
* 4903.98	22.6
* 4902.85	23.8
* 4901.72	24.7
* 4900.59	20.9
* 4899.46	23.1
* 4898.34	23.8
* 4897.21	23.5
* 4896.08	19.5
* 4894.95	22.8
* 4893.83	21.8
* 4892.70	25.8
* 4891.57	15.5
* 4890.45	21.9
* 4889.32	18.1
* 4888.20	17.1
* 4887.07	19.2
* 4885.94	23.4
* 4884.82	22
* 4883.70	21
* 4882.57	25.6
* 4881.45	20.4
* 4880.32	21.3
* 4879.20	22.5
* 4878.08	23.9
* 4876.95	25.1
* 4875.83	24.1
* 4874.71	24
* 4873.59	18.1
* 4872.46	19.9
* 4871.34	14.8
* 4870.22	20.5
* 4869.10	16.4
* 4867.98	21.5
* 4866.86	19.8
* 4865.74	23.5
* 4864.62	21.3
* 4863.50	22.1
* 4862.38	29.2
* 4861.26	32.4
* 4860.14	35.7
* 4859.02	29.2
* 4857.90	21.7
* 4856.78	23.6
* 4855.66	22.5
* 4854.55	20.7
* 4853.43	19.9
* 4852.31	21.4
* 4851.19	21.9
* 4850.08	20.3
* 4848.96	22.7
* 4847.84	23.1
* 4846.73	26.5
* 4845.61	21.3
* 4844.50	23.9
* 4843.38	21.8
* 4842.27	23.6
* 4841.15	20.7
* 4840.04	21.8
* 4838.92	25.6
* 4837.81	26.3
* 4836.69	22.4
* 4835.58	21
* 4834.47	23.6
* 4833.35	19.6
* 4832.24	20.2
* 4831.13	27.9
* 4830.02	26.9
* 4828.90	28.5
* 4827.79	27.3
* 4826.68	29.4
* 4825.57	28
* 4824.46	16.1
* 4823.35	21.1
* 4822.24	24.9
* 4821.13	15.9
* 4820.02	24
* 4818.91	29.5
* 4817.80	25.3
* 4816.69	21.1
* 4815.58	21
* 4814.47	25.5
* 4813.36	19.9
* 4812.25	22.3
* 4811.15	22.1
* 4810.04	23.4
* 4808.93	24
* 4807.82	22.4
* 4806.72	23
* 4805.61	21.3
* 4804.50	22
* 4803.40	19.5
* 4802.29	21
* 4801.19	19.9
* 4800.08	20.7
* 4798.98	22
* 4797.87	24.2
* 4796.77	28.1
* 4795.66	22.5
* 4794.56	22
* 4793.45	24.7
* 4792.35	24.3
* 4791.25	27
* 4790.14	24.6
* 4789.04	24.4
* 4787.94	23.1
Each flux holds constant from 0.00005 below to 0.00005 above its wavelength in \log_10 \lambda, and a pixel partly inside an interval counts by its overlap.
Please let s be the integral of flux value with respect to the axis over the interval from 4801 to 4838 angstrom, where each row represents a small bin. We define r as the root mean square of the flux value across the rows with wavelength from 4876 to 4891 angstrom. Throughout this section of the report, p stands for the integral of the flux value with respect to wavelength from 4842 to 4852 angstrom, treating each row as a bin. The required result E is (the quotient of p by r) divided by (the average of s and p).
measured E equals 0.019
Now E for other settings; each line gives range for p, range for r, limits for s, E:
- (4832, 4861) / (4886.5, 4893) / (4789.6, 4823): 0.047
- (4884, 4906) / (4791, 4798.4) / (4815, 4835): 0.040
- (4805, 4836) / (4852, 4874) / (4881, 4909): 0.046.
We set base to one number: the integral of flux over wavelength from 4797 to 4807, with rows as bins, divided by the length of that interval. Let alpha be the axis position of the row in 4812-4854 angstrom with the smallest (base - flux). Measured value 4818.91 angstrom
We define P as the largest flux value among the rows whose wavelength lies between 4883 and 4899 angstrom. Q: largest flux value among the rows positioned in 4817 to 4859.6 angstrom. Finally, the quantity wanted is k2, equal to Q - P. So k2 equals 4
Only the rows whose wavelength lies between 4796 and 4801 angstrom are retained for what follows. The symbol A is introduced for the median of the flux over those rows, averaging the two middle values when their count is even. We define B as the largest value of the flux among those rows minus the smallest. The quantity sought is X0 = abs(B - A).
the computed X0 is 16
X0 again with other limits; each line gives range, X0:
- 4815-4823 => 10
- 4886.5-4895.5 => 10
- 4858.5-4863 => 24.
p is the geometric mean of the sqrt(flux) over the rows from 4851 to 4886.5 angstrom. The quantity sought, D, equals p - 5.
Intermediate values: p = 4.74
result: -0.26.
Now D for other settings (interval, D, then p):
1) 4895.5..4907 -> -0.23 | 4.77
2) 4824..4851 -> -0.16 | 4.84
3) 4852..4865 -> -0.05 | 4.95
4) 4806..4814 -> -0.27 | 4.73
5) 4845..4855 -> -0.32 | 4.68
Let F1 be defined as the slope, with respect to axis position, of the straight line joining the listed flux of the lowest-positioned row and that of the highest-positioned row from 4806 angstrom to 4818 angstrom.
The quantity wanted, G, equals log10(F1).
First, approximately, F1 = 0.21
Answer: -0.7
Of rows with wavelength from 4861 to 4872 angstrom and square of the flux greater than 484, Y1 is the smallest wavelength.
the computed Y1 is 4861.26 angstrom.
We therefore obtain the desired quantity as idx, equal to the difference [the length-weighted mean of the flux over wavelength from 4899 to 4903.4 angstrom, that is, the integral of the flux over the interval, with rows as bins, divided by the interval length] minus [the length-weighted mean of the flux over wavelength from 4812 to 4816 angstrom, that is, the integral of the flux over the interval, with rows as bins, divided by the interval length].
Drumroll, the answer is 0.9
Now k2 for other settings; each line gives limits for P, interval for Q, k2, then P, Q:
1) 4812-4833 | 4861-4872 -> 3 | 29.5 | 32.4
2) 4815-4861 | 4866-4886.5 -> -10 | 35.7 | 25.6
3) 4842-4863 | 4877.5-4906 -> -10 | 35.7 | 25.8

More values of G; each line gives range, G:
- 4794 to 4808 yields -1.5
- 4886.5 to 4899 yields -0.4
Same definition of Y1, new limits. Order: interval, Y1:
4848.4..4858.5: 4848.96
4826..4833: 4826.68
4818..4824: 4818.91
